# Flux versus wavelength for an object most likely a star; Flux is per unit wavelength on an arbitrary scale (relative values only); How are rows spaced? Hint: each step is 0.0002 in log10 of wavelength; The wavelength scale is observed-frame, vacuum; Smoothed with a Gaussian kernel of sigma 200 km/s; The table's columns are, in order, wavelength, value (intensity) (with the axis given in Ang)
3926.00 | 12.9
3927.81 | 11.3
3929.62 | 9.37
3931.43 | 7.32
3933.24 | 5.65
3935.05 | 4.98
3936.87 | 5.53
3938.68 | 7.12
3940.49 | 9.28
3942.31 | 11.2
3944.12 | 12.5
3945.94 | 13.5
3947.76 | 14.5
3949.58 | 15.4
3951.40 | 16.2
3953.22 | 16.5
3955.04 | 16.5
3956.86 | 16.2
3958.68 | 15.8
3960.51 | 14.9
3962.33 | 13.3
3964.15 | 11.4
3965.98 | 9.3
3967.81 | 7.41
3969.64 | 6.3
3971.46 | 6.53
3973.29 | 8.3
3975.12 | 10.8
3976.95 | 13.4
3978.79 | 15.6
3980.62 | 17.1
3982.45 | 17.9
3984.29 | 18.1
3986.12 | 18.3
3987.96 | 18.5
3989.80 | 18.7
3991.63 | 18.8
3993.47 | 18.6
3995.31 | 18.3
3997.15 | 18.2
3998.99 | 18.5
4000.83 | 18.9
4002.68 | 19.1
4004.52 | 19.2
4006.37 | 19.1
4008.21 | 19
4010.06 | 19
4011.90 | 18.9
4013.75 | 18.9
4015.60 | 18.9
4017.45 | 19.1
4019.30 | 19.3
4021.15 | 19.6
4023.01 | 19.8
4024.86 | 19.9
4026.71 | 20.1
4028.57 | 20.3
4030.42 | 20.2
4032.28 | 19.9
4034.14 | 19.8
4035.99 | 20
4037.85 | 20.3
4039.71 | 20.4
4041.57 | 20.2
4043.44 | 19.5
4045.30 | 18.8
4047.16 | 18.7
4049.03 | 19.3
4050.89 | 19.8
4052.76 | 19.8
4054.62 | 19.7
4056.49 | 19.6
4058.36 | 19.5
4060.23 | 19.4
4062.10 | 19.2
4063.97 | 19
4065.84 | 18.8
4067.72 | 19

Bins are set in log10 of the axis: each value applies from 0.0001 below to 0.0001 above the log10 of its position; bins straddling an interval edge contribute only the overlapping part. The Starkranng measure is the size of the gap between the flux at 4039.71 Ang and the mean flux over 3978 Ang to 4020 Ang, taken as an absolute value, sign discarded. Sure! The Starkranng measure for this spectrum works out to 1.9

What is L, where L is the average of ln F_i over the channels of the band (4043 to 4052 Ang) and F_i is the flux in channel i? 2.96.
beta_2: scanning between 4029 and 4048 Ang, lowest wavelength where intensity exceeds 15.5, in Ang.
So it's 4030.42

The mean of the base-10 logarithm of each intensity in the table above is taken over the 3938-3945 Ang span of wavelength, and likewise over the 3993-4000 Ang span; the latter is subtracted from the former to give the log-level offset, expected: -0.27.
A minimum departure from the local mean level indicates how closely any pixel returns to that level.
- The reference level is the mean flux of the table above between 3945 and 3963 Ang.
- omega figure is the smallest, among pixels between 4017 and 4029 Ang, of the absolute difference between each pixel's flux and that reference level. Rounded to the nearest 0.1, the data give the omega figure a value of 3.8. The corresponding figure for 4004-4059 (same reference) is 3.4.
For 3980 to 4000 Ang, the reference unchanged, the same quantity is 1.8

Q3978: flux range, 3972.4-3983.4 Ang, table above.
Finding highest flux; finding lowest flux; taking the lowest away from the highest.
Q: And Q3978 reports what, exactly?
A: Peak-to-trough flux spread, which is 9.6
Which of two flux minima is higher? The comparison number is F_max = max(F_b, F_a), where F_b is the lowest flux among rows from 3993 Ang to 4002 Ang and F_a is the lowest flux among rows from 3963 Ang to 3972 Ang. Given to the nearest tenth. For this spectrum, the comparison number 18.2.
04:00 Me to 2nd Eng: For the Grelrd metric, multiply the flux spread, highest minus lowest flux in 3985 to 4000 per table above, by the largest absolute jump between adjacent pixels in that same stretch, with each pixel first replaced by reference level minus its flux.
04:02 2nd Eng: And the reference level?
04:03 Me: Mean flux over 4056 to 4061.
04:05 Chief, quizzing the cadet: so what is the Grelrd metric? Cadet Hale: 0.18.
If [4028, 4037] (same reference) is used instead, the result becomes 0.15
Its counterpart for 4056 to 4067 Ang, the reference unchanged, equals 0.16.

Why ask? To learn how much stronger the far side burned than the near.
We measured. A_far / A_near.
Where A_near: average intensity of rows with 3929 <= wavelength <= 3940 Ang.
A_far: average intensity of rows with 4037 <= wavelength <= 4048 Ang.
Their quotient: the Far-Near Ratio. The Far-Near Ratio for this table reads 2.9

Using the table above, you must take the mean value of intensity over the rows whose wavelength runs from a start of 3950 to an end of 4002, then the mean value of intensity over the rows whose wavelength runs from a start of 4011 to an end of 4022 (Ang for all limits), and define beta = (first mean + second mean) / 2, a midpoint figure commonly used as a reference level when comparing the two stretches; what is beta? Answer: 17.0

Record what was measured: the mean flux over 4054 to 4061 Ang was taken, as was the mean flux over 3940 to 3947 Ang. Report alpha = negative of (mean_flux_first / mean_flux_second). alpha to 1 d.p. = -1.7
